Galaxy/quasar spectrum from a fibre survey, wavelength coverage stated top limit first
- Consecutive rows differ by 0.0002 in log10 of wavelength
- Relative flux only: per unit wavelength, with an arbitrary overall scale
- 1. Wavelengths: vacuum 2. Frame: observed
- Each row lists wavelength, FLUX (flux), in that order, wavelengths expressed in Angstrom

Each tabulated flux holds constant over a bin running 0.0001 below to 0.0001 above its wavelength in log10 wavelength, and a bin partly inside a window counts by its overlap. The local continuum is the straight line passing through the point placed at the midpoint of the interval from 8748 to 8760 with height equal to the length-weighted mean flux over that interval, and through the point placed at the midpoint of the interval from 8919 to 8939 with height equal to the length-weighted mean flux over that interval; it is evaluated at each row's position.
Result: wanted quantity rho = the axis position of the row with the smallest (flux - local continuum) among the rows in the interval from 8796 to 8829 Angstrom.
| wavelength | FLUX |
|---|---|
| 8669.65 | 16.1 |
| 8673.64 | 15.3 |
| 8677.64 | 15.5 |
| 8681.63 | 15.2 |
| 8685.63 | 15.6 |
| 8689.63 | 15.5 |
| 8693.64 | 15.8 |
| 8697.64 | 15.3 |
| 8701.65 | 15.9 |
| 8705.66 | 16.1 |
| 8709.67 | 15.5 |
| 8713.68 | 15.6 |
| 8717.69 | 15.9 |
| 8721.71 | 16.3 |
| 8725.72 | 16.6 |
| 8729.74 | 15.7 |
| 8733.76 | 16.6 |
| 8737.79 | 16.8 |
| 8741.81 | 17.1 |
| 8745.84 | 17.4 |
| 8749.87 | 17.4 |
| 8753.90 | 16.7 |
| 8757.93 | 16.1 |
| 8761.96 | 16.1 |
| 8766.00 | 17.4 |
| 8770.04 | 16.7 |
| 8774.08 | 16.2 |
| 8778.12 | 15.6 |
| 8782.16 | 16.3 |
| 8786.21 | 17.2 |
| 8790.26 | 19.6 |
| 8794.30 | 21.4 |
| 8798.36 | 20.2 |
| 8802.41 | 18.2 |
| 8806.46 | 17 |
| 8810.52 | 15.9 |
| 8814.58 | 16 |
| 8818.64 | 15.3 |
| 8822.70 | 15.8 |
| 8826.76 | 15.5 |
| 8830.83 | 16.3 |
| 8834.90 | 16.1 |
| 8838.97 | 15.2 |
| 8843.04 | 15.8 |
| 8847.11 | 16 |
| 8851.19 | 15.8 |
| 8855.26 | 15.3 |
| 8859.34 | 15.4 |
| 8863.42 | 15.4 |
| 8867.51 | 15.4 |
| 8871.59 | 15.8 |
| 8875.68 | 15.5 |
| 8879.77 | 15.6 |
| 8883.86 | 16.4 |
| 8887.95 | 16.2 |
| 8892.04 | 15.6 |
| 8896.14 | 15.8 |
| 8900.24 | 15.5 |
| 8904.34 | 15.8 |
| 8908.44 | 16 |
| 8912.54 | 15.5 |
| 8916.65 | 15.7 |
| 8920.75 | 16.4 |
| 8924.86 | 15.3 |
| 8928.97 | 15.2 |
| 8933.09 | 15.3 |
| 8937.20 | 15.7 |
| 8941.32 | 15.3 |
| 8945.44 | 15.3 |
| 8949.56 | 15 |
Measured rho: 8818.64 Angstrom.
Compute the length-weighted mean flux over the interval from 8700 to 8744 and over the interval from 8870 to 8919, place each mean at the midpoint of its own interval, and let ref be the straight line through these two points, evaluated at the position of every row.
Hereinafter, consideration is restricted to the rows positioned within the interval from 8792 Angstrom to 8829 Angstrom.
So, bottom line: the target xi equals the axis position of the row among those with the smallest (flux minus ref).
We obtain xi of 8818.64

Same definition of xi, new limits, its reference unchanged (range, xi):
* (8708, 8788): 8709.67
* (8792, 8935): 8838.97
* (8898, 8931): 8928.97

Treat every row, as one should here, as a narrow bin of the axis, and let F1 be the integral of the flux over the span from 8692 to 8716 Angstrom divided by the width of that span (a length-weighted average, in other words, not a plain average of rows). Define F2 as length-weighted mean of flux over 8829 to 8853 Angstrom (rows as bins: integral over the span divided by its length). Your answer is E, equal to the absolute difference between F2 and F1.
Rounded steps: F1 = 15.70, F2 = 15.9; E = 0.2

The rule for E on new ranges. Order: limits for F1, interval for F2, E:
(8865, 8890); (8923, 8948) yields 0.5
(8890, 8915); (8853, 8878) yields 0.2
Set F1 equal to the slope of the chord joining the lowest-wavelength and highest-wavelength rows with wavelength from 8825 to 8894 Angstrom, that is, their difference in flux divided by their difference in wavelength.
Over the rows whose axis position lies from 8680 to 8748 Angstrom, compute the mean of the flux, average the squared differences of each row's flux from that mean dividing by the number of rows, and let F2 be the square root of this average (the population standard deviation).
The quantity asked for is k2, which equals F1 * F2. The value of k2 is 0.001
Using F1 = 0.0015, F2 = 0.6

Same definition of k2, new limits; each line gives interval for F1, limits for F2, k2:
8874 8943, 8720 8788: -0.002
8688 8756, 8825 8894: 0.007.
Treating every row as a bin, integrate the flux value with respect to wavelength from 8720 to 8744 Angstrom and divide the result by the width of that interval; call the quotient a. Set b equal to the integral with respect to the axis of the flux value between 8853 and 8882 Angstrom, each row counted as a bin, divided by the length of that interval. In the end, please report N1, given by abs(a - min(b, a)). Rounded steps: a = 16.5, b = 15.5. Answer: 1.0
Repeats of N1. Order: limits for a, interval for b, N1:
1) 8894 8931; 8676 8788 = 0.0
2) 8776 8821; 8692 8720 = 1.8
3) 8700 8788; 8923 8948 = 1.1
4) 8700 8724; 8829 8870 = 0.2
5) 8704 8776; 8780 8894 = 0.0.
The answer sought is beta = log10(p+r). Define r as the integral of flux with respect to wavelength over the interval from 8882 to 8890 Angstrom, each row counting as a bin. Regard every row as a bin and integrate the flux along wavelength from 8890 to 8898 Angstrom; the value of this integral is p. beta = 2.41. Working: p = 126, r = 130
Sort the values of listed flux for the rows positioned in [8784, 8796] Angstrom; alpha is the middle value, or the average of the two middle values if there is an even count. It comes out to 19.6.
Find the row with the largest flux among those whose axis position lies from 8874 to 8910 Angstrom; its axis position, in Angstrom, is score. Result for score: 8883.86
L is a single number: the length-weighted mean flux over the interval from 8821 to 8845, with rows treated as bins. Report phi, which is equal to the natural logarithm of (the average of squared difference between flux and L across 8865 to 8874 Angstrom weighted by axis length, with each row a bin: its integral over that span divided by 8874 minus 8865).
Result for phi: -2.6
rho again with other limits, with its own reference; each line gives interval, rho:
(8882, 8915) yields 8900.24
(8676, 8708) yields 8681.63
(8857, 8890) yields 8859.34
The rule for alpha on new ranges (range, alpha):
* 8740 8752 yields 17.4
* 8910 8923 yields 15.7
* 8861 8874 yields 15.4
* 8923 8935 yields 15.3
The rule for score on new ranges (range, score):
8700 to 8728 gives 8725.72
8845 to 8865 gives 8847.11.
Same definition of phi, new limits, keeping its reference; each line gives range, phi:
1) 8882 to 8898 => -1.9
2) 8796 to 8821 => 1.6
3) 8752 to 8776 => -0.2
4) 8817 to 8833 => -1.9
